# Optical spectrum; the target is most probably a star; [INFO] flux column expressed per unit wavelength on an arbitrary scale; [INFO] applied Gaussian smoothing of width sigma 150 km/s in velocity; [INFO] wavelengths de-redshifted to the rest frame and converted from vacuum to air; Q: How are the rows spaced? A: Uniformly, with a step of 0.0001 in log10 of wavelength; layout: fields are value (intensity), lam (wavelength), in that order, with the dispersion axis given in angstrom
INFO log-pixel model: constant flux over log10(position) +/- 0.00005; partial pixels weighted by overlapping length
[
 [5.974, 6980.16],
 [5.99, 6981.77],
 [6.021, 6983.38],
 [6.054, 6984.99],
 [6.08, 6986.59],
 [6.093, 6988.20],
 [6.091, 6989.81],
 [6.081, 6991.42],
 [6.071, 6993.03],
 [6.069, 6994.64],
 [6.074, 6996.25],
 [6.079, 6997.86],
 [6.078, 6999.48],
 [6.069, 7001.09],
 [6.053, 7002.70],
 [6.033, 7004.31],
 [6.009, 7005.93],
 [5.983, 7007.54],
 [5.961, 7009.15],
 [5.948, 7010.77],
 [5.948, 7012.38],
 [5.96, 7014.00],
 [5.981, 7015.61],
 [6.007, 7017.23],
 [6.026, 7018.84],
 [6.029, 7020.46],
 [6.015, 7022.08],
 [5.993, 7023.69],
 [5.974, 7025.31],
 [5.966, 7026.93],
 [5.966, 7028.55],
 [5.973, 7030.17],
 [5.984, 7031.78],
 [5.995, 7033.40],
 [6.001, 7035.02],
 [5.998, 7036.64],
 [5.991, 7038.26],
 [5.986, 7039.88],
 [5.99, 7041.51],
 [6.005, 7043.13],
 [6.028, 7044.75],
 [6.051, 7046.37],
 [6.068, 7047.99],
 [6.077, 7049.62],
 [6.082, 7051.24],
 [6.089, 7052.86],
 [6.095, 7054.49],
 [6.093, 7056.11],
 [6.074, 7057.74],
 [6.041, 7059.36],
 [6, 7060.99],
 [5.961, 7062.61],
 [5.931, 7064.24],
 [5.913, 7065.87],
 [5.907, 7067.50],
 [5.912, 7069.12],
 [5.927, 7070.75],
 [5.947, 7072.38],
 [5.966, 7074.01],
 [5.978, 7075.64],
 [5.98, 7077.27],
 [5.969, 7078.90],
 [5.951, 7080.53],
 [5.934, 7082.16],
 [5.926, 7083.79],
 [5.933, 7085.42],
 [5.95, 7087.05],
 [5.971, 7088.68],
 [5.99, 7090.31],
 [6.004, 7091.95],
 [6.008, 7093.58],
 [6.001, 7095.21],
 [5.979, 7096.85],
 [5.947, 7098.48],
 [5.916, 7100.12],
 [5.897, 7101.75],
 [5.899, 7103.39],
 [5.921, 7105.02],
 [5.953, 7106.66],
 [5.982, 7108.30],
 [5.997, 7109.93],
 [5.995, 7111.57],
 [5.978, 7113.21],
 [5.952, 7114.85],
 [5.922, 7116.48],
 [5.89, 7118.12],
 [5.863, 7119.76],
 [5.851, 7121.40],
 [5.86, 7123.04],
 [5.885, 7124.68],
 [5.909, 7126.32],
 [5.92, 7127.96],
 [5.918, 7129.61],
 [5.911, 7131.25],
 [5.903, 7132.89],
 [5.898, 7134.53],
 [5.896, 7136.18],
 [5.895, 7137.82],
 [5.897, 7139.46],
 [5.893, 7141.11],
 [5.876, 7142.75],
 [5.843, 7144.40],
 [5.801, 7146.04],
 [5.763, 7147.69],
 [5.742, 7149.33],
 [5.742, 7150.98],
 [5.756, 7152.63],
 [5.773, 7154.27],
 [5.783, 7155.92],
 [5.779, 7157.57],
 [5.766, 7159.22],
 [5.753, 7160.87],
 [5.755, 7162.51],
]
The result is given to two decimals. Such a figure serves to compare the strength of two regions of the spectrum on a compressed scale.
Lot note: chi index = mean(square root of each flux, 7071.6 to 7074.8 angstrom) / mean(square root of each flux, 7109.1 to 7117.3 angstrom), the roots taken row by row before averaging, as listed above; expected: 1.00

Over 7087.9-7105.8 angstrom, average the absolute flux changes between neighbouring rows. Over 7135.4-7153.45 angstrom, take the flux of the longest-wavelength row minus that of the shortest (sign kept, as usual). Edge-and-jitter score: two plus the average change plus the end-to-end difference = 1.88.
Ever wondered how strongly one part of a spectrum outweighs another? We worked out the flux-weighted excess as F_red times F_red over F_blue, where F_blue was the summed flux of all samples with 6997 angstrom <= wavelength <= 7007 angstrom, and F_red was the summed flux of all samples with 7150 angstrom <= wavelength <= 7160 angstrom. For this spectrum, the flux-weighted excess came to 33.0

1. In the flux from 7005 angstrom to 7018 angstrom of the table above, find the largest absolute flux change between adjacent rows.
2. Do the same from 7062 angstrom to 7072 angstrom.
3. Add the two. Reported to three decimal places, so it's 0.056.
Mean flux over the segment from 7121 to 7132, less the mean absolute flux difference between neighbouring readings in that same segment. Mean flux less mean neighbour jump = 5.88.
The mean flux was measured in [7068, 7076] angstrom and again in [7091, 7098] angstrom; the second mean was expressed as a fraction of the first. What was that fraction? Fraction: 1.01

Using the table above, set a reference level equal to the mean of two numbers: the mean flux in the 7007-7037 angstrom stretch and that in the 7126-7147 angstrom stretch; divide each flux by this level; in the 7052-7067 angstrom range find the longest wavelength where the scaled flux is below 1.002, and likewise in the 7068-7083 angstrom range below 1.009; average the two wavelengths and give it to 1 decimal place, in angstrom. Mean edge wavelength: 7074.0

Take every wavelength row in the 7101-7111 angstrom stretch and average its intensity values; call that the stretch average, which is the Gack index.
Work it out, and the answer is 5.94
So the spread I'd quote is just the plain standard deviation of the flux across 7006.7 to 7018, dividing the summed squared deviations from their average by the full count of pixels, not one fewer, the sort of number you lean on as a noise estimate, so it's 0.020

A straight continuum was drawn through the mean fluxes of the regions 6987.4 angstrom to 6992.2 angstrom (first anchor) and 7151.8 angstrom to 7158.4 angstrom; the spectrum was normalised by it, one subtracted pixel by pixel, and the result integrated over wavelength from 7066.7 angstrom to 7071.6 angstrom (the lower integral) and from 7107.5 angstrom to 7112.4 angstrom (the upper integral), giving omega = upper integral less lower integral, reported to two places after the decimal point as 0.13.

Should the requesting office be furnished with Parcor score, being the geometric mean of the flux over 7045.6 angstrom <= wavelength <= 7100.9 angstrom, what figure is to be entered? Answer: 5.99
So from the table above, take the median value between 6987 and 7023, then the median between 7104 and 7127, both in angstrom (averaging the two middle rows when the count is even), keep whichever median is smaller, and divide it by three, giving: 1.974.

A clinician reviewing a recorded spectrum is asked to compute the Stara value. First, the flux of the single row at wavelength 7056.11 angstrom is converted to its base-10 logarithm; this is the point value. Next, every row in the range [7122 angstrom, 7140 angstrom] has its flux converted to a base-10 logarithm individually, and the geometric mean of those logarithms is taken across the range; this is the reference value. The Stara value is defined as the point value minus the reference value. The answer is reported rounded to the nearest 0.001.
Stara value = 0.014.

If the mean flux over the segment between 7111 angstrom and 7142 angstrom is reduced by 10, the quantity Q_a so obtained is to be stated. -4.09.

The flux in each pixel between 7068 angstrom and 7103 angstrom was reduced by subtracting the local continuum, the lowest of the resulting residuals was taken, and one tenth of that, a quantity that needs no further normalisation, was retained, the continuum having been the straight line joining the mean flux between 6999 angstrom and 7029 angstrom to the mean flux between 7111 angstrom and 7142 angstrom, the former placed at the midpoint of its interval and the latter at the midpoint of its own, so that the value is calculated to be -0.0042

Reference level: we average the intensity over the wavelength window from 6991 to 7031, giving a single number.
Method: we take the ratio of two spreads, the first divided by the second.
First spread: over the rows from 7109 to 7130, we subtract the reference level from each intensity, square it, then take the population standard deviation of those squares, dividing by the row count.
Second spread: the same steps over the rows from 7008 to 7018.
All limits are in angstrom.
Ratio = 5.5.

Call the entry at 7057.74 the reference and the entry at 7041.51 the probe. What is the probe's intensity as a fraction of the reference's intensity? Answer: 0.986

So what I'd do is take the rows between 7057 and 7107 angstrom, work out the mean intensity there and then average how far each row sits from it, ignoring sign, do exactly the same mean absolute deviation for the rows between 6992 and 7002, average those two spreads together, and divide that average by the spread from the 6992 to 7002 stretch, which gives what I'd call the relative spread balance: 5.0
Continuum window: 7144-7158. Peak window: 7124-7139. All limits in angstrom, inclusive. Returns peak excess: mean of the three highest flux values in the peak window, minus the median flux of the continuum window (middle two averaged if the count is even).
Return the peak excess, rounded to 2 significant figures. 0.14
